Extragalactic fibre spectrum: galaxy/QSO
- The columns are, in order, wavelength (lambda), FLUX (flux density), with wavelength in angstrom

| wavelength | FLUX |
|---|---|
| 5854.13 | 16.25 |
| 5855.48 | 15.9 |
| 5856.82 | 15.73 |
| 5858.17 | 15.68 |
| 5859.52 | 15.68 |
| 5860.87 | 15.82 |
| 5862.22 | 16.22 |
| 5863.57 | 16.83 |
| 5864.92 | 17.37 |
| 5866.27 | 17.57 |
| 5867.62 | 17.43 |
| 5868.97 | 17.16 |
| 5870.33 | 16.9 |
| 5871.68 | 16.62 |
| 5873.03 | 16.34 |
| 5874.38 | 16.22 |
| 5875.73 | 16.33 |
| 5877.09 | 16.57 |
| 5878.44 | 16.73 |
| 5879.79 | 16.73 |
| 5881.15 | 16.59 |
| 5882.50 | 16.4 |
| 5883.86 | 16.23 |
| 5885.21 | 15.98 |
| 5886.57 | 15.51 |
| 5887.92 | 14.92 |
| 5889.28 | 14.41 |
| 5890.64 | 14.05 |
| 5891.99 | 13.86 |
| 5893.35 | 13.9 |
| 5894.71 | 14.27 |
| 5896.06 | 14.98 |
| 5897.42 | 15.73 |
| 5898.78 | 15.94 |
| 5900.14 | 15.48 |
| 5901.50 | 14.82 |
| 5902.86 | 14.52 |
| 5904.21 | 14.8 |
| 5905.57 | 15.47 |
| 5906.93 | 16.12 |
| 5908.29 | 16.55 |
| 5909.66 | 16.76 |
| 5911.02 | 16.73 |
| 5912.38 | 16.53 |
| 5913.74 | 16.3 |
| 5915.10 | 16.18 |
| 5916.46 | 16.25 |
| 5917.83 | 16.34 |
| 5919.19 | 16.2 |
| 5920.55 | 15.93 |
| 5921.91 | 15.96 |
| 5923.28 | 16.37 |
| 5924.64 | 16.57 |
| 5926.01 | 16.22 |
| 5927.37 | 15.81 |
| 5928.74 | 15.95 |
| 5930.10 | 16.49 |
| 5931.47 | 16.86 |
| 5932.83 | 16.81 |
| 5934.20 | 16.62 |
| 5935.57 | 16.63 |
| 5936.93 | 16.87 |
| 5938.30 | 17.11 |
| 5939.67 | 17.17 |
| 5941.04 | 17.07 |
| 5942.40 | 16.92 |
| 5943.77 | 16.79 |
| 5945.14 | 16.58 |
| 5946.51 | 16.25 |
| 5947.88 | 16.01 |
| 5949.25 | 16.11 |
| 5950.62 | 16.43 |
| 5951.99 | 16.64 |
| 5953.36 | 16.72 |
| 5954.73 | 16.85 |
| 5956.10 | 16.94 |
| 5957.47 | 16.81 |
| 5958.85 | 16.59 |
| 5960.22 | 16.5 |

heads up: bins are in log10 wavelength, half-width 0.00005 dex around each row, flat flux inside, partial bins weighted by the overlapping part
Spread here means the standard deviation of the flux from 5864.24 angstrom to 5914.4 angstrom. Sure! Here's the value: 1.0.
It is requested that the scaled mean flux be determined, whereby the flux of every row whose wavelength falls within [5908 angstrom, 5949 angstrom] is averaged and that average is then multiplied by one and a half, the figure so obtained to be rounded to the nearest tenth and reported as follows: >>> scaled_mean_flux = 24.7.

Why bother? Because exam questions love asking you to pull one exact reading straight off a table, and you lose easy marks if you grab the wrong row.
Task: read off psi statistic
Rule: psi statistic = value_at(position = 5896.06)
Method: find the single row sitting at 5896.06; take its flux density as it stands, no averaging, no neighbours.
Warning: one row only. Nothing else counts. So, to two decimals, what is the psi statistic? 14.98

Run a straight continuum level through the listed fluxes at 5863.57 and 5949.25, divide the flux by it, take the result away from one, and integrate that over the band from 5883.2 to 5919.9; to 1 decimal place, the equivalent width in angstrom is 2.2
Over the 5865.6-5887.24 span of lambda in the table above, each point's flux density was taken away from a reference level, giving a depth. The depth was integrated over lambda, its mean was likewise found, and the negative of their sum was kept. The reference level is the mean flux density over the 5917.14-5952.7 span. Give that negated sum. 2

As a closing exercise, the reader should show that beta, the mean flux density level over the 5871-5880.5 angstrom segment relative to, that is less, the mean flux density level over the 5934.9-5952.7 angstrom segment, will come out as -0.2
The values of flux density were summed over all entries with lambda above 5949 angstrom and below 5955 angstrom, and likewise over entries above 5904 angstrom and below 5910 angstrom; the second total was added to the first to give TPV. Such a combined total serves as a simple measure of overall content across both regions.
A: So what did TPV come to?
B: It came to 162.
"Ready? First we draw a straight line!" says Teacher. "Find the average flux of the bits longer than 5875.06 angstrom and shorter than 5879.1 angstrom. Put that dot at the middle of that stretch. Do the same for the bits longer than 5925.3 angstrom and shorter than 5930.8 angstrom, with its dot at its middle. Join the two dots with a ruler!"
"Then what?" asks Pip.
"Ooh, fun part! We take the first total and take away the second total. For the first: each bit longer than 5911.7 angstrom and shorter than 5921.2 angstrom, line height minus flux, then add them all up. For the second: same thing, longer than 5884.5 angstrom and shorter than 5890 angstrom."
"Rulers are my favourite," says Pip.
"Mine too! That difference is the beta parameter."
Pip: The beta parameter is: -5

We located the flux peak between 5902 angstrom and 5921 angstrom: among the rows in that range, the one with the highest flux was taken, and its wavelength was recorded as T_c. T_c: 5909.66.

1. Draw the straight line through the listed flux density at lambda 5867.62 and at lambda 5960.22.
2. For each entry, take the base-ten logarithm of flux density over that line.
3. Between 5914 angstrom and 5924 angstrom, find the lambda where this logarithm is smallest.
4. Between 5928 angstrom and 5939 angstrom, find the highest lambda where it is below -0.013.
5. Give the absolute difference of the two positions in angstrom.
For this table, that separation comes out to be 8.2 angstrom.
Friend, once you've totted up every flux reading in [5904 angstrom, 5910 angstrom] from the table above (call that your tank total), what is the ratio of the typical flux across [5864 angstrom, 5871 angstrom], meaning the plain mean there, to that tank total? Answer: 0.217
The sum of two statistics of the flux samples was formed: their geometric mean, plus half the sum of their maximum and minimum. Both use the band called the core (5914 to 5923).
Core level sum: 32.3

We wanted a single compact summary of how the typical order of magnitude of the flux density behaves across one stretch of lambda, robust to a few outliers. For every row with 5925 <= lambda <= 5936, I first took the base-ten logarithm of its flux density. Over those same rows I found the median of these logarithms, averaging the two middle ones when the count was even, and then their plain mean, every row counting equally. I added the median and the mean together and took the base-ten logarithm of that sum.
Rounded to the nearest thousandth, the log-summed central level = 0.386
